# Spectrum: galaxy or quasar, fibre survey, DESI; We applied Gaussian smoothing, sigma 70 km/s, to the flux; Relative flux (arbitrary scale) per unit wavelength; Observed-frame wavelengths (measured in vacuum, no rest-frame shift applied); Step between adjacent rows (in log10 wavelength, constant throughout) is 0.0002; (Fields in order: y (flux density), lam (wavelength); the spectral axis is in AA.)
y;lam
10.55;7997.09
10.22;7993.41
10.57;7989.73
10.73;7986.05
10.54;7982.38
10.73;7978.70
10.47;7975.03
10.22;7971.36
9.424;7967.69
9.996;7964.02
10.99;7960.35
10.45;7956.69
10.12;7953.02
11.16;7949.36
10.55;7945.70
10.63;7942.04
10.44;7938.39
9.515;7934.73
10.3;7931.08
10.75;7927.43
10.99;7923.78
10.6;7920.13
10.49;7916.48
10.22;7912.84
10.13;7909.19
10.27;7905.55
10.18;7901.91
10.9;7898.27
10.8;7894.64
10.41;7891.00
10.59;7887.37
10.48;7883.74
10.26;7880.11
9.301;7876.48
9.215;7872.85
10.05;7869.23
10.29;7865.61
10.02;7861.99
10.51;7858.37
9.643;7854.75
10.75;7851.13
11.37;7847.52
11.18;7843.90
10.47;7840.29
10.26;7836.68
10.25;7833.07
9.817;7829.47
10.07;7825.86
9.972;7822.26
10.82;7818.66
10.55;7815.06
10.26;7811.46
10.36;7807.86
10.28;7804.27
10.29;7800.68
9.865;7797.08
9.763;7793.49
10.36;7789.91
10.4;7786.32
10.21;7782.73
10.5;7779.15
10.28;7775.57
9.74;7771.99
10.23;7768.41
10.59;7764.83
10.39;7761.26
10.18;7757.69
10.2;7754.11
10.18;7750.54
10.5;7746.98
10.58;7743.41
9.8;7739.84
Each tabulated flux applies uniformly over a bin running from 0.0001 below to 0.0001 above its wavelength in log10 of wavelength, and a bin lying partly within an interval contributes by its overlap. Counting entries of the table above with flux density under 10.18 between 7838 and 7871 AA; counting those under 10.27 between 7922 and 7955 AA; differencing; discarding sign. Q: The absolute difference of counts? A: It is 1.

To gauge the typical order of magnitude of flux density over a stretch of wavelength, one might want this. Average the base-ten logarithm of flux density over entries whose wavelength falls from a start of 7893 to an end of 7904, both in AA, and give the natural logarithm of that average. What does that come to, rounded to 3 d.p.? 0.026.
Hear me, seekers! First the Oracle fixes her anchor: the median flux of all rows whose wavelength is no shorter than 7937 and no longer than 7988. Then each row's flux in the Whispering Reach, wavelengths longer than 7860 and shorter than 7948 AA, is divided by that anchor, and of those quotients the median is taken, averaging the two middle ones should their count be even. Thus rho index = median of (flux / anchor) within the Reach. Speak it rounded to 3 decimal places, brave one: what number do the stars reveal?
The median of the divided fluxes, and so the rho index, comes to 0.986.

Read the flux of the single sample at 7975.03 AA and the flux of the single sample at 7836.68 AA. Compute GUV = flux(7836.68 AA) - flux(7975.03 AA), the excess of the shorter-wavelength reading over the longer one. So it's -0.2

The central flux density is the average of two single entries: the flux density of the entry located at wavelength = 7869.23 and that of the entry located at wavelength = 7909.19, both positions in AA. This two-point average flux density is 10.1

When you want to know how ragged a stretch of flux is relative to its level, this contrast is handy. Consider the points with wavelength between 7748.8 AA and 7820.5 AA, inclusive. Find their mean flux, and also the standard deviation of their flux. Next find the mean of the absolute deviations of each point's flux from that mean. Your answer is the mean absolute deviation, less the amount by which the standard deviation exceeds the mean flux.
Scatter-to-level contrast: 10.2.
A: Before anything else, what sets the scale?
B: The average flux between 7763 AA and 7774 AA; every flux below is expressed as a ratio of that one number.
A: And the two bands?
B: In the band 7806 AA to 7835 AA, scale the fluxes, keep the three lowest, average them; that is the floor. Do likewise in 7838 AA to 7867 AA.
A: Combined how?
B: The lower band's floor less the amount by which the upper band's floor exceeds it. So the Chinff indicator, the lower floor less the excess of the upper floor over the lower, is 0.97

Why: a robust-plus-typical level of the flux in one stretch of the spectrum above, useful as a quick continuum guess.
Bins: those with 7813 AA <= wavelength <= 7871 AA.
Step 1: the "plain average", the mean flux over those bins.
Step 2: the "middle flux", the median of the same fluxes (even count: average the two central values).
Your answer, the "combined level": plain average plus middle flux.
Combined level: 20.65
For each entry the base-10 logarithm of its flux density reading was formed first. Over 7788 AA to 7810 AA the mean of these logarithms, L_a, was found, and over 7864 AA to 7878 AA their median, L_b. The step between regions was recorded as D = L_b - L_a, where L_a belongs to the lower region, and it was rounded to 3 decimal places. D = -0.021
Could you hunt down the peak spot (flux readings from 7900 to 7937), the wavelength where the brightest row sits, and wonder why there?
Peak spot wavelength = 7923.78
